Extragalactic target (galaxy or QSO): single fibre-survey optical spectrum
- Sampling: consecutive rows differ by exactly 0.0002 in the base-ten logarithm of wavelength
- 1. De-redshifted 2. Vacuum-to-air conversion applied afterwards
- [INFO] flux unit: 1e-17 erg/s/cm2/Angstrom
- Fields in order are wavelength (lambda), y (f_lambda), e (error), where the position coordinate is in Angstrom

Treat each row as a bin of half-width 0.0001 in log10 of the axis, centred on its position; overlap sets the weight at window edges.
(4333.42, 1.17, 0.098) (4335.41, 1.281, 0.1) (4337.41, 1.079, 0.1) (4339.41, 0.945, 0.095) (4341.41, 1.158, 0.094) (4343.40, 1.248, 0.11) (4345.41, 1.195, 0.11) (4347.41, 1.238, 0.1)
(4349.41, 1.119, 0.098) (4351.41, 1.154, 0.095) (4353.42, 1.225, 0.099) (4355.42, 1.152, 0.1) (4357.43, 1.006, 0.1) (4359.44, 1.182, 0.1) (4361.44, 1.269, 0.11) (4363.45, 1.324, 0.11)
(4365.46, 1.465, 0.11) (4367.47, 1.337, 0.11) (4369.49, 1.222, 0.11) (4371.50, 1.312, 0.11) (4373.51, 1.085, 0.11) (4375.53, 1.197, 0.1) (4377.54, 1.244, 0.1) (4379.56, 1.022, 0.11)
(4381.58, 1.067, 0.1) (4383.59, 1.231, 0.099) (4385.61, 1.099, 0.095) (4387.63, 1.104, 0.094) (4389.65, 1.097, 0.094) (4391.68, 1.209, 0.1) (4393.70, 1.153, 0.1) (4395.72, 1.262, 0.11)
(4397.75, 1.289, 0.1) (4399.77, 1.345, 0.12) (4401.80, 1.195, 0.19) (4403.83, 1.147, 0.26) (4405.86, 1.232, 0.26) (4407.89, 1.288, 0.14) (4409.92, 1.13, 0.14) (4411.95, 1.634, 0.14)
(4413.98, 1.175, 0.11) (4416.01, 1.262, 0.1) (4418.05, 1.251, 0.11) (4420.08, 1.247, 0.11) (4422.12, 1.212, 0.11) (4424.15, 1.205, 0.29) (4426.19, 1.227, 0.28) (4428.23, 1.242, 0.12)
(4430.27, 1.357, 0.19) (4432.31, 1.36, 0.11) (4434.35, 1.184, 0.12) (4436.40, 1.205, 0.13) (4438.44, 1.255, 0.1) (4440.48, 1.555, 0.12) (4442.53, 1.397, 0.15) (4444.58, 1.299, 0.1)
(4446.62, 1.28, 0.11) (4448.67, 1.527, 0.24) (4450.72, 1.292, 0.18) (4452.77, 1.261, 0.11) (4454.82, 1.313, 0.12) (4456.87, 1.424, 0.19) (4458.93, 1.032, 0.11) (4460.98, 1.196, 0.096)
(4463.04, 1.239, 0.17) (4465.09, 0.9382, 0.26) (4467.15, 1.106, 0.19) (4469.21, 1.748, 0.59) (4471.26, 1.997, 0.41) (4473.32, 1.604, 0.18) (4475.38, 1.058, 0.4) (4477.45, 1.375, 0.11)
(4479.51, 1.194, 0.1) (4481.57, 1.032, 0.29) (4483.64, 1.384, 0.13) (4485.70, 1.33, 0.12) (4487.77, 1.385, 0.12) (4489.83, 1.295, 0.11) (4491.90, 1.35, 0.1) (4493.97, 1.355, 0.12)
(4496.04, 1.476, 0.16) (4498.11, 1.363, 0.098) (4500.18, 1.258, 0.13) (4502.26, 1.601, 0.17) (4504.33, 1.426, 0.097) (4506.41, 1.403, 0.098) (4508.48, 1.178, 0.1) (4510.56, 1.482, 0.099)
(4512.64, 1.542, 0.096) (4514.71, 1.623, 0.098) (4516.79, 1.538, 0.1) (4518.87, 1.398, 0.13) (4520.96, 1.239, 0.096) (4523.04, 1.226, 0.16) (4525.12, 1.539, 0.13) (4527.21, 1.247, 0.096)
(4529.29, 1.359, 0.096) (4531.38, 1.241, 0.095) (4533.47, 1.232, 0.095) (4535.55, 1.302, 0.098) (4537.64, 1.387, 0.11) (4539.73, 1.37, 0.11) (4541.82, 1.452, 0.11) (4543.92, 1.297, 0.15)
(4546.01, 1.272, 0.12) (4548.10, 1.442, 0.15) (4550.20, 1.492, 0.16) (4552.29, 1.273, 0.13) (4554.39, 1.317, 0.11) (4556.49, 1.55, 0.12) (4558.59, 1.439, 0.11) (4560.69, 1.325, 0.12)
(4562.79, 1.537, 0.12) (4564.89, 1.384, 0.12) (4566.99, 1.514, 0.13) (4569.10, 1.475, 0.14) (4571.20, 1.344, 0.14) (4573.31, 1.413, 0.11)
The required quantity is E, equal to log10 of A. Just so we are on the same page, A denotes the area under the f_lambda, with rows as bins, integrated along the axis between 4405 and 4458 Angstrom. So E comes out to 1.84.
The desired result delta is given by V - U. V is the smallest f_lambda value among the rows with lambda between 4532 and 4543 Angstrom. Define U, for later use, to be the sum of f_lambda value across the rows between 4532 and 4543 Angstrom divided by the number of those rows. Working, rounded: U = 1.35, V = 1.232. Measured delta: -0.12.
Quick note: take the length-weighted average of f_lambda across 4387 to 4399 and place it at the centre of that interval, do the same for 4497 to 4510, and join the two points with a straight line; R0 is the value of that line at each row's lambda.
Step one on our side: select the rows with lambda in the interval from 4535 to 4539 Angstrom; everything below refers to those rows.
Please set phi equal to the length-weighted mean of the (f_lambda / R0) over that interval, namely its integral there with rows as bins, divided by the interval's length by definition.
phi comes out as 0.944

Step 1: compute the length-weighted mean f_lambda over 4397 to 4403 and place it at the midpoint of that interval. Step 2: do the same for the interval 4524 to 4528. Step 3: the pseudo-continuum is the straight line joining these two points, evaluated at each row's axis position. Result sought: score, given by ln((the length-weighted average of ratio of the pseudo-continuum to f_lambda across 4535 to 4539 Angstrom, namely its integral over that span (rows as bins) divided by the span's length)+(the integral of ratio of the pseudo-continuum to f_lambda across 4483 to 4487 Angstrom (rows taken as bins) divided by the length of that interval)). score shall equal 0.715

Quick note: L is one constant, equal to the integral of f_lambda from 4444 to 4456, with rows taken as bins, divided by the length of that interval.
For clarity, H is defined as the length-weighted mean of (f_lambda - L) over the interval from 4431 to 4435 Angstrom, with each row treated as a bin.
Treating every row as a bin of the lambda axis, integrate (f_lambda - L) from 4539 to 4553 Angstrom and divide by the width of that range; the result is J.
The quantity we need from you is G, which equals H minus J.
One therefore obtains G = -0.09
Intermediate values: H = -0.05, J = 0.04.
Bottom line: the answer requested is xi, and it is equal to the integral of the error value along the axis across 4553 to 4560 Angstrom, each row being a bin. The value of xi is 0.8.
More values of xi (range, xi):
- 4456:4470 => 3.1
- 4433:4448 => 1.8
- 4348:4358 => 1.0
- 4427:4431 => 0.6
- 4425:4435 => 1.7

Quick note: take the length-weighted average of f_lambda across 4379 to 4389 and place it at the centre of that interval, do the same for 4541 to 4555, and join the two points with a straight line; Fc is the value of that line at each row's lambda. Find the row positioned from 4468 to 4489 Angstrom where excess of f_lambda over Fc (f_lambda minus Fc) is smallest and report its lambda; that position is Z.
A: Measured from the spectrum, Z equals 4481.57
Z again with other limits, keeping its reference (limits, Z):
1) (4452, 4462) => 4458.93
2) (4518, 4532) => 4523.04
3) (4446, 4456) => 4452.77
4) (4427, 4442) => 4434.35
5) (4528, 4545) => 4533.47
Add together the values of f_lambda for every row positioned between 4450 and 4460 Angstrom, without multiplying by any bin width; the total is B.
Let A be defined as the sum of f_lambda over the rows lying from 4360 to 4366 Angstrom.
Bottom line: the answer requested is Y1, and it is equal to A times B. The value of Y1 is 26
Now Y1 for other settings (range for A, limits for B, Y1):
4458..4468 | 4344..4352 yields 26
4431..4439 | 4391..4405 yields 43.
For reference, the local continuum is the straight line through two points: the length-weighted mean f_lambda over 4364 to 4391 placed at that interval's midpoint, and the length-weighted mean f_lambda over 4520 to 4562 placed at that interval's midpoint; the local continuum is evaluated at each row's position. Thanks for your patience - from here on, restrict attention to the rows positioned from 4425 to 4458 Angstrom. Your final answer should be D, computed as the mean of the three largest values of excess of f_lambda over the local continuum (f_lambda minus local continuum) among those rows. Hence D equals 0.240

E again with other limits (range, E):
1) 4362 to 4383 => 1.41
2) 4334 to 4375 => 1.69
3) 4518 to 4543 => 1.52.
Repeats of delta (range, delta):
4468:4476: -0.54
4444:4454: -0.07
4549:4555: -0.09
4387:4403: -0.11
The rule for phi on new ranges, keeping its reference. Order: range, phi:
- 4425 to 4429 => 0.987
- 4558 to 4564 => 0.973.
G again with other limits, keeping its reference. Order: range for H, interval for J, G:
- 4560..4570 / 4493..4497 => 0.04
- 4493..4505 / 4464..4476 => -0.01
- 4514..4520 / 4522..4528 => 0.17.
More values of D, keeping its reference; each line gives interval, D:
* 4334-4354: 0.097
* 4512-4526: 0.242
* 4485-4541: 0.267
